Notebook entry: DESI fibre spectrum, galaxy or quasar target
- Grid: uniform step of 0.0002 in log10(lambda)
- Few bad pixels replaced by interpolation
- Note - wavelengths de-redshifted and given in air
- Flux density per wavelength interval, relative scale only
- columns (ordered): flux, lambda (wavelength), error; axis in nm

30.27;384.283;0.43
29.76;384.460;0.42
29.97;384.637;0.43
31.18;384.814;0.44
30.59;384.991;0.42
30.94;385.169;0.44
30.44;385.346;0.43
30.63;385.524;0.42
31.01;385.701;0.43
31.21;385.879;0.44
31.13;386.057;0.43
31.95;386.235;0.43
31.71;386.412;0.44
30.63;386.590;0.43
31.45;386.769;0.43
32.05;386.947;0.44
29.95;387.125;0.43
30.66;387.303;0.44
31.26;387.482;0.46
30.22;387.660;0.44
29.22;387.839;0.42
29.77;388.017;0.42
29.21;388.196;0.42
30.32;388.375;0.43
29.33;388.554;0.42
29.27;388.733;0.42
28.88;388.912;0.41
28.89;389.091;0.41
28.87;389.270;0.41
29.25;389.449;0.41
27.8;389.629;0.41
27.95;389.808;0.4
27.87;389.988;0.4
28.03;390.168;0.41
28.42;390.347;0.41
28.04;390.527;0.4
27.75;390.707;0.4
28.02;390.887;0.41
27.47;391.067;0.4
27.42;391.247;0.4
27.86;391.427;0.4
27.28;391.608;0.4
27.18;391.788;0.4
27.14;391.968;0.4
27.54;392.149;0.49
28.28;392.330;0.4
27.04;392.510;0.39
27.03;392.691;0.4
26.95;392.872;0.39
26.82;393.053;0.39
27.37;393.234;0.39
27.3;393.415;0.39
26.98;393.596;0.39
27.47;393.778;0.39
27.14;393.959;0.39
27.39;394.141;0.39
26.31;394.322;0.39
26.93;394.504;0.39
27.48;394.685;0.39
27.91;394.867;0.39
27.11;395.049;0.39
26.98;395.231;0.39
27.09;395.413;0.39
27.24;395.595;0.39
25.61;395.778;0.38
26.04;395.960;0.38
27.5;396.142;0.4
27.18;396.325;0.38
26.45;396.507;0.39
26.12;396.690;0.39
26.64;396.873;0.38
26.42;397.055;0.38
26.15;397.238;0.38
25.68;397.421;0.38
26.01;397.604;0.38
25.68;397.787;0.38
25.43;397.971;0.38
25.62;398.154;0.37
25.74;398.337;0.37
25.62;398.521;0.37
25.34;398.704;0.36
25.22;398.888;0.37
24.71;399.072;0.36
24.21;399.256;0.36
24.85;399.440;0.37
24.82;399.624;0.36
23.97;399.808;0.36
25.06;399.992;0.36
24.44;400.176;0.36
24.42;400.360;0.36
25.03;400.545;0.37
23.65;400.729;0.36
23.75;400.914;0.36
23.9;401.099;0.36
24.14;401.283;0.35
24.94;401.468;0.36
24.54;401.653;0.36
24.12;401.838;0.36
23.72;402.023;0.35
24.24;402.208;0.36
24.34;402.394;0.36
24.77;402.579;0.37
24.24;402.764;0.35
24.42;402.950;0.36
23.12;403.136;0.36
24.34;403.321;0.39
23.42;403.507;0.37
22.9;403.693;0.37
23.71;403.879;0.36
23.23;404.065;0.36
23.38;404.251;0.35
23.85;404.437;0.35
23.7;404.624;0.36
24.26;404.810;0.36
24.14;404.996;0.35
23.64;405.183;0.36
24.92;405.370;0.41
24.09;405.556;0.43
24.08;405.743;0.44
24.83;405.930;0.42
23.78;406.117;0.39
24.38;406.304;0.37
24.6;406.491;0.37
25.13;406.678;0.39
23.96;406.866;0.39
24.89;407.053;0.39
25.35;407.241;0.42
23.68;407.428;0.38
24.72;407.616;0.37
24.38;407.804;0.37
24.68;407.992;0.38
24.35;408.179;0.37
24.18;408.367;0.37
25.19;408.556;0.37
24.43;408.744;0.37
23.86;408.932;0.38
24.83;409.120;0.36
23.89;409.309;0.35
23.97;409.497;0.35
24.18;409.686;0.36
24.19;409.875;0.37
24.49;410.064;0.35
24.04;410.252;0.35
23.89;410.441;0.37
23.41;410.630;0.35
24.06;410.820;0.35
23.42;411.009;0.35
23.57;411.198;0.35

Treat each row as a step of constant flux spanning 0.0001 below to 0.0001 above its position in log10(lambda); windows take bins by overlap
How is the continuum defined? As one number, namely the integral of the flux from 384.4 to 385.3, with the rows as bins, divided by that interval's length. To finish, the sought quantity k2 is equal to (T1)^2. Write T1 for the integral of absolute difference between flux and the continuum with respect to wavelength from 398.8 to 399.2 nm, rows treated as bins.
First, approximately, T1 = 2.2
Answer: 5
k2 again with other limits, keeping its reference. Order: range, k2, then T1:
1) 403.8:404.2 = 8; 2.8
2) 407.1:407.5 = 6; 2.4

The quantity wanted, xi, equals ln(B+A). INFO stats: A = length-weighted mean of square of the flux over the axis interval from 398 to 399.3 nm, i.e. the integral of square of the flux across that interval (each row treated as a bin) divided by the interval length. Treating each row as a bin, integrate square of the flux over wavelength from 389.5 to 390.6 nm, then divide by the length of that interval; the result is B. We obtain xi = 7.26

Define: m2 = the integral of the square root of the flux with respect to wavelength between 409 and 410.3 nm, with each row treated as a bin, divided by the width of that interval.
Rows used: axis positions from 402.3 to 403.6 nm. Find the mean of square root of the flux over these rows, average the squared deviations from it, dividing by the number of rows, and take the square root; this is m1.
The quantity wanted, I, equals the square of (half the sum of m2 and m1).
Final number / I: 6.2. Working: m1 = 0.056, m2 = 4.9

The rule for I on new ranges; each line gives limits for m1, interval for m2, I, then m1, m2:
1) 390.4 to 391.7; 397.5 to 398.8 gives 6.5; 0.027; 5.1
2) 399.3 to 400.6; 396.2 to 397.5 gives 6.7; 0.037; 5.1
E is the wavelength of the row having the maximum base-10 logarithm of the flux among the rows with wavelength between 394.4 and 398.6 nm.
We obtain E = 394.867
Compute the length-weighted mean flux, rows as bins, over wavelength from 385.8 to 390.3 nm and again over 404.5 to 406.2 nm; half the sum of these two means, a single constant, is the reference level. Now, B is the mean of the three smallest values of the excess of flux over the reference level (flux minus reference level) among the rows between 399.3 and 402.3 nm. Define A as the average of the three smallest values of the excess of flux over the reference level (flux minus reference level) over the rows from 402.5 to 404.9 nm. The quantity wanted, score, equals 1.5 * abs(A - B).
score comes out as 0.9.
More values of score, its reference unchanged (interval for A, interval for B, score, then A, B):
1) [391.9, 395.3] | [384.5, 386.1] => 5.5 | 0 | 3.3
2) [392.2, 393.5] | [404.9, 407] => 4.7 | 0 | -3.2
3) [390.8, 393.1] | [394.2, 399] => 2.4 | 0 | -1.7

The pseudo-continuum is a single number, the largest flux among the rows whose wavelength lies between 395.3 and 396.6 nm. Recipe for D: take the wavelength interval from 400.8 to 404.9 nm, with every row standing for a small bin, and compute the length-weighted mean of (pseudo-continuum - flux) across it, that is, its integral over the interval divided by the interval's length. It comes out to 4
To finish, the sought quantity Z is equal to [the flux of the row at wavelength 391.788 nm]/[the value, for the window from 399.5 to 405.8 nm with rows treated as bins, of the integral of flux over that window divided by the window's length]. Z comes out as 1.13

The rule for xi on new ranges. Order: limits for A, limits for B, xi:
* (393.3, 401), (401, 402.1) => 7.14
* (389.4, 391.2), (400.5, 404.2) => 7.22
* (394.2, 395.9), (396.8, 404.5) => 7.20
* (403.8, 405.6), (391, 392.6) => 7.19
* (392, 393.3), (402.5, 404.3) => 7.18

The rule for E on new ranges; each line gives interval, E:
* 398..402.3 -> 398.337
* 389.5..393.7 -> 390.347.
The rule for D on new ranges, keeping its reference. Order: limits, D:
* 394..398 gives 1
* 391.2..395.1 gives 0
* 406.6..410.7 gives 3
